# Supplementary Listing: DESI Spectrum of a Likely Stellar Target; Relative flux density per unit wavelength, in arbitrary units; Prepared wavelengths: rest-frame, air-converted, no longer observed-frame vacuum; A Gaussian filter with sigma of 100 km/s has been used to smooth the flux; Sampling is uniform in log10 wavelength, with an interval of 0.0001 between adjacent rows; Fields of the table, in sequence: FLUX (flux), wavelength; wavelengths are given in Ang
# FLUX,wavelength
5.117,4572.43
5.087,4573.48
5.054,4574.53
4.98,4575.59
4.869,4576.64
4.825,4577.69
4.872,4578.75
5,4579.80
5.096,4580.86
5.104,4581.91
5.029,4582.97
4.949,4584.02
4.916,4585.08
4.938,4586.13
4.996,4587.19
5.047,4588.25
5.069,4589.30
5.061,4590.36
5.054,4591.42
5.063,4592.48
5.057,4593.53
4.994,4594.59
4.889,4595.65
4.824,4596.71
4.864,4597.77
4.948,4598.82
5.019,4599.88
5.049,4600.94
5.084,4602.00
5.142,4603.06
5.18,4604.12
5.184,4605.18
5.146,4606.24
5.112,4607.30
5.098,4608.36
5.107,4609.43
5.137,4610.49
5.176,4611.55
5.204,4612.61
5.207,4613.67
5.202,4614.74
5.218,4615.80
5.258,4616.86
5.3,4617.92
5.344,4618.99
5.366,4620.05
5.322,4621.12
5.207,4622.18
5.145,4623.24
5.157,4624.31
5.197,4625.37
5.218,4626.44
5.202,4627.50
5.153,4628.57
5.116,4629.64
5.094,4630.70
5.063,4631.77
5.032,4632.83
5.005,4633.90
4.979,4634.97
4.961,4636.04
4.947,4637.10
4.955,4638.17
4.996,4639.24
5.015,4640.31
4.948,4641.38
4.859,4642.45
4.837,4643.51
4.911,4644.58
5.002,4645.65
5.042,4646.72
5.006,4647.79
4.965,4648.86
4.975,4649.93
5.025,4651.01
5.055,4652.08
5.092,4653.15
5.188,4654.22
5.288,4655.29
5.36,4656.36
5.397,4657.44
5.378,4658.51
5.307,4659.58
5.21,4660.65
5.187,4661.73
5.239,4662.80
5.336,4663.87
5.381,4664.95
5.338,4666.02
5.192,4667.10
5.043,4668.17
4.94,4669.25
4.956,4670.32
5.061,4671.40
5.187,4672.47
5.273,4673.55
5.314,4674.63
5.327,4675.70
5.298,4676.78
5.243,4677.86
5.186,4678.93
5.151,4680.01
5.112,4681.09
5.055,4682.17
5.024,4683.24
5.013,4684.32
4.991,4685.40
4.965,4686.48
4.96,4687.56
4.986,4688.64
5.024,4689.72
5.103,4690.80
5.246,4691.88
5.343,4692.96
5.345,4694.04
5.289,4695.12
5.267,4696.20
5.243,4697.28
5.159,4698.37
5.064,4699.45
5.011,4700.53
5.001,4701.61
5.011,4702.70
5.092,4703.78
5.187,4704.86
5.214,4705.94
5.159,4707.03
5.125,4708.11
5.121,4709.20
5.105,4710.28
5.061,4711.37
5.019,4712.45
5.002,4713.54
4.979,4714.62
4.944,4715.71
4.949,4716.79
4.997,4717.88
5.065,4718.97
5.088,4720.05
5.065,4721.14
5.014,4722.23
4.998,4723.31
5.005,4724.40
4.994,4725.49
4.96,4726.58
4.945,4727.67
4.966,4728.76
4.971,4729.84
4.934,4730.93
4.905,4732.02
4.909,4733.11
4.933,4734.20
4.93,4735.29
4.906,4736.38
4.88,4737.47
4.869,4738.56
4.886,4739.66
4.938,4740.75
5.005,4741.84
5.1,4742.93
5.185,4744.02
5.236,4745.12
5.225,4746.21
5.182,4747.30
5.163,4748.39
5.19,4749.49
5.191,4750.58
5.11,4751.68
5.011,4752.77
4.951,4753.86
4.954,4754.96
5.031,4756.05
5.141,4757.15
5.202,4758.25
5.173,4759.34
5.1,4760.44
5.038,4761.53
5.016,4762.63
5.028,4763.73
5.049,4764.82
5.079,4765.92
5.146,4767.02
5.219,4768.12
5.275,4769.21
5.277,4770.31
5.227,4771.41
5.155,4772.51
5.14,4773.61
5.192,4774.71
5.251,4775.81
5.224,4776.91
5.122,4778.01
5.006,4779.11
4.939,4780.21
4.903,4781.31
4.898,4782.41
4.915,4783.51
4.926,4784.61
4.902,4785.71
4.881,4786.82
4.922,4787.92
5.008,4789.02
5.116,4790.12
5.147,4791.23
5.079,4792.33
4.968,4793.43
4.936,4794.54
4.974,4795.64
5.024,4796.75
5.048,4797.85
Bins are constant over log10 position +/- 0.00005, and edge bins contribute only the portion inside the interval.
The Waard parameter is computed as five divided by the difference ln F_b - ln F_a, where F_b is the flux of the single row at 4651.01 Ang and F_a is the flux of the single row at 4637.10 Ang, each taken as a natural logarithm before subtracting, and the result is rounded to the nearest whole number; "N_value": 320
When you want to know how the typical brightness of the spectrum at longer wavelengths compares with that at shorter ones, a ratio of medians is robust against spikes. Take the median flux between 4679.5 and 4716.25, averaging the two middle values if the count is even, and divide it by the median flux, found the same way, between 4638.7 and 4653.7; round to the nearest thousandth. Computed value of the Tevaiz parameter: 1.016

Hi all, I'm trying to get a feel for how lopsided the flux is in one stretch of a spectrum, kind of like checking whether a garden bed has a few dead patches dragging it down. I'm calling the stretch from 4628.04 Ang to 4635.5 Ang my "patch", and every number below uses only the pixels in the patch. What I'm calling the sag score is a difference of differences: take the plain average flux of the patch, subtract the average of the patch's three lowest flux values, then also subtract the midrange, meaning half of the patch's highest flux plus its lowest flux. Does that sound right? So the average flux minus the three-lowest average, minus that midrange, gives -5.01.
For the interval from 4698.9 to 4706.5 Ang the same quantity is -5.03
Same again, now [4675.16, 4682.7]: -5.10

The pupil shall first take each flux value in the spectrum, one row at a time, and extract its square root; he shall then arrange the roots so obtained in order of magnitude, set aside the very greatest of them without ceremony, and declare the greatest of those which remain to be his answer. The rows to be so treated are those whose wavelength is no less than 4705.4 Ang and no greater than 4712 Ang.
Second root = 2.27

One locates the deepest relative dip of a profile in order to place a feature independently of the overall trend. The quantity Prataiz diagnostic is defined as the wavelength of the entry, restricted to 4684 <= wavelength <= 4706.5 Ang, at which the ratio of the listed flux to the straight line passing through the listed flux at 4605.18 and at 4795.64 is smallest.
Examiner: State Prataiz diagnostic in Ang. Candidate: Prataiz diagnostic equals 4687.56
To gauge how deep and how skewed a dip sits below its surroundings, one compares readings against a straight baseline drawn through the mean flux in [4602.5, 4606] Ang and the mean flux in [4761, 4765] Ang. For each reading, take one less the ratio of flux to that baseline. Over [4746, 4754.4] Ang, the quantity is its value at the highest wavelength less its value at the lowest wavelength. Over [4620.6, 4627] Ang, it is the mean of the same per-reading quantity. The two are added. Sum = 0.042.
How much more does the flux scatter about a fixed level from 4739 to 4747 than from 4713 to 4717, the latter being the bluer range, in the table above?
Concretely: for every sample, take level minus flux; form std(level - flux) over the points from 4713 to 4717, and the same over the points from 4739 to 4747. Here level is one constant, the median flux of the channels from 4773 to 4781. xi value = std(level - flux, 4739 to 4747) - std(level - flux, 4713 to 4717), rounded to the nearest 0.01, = 0.11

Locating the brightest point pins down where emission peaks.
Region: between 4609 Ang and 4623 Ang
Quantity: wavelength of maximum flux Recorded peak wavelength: 4620.05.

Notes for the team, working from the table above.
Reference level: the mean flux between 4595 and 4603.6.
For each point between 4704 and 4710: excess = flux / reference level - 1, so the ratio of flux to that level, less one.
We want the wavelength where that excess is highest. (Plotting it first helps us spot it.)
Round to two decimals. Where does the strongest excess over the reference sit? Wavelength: 4705.94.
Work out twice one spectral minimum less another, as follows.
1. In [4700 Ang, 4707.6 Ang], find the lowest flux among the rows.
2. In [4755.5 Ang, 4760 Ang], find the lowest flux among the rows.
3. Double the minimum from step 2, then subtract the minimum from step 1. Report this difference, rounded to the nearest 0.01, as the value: 5.06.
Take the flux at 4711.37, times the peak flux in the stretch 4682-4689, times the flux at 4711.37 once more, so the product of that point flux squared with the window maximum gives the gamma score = 129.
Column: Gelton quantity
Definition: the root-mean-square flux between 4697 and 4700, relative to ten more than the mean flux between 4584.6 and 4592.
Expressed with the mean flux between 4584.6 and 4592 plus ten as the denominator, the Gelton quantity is 0.343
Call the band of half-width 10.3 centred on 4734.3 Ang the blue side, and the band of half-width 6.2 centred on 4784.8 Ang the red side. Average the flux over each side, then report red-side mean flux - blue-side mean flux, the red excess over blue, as -0.01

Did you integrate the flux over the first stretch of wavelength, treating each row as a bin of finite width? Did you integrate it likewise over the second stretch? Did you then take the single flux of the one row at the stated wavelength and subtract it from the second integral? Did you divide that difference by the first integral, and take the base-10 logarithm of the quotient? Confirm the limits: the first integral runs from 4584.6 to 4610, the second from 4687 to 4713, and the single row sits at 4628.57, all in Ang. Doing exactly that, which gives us 0.001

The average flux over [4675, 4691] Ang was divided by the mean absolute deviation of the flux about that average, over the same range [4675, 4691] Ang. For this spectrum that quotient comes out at 51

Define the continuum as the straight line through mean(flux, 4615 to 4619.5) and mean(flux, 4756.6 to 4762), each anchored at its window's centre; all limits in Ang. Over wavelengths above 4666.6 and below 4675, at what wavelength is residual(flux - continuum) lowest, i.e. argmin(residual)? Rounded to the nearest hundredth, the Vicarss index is 4669.25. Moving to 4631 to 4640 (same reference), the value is 4637.10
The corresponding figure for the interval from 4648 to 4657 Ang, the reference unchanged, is 4648.86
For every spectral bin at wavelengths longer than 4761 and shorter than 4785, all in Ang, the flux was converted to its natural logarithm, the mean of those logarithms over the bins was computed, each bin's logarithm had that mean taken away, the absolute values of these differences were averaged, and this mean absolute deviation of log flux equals 0.022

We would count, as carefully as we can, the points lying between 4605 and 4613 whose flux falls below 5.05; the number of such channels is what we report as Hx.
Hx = 0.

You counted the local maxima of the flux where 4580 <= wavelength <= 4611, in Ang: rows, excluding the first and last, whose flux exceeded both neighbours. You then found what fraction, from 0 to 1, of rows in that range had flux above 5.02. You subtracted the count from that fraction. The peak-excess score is -3.3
